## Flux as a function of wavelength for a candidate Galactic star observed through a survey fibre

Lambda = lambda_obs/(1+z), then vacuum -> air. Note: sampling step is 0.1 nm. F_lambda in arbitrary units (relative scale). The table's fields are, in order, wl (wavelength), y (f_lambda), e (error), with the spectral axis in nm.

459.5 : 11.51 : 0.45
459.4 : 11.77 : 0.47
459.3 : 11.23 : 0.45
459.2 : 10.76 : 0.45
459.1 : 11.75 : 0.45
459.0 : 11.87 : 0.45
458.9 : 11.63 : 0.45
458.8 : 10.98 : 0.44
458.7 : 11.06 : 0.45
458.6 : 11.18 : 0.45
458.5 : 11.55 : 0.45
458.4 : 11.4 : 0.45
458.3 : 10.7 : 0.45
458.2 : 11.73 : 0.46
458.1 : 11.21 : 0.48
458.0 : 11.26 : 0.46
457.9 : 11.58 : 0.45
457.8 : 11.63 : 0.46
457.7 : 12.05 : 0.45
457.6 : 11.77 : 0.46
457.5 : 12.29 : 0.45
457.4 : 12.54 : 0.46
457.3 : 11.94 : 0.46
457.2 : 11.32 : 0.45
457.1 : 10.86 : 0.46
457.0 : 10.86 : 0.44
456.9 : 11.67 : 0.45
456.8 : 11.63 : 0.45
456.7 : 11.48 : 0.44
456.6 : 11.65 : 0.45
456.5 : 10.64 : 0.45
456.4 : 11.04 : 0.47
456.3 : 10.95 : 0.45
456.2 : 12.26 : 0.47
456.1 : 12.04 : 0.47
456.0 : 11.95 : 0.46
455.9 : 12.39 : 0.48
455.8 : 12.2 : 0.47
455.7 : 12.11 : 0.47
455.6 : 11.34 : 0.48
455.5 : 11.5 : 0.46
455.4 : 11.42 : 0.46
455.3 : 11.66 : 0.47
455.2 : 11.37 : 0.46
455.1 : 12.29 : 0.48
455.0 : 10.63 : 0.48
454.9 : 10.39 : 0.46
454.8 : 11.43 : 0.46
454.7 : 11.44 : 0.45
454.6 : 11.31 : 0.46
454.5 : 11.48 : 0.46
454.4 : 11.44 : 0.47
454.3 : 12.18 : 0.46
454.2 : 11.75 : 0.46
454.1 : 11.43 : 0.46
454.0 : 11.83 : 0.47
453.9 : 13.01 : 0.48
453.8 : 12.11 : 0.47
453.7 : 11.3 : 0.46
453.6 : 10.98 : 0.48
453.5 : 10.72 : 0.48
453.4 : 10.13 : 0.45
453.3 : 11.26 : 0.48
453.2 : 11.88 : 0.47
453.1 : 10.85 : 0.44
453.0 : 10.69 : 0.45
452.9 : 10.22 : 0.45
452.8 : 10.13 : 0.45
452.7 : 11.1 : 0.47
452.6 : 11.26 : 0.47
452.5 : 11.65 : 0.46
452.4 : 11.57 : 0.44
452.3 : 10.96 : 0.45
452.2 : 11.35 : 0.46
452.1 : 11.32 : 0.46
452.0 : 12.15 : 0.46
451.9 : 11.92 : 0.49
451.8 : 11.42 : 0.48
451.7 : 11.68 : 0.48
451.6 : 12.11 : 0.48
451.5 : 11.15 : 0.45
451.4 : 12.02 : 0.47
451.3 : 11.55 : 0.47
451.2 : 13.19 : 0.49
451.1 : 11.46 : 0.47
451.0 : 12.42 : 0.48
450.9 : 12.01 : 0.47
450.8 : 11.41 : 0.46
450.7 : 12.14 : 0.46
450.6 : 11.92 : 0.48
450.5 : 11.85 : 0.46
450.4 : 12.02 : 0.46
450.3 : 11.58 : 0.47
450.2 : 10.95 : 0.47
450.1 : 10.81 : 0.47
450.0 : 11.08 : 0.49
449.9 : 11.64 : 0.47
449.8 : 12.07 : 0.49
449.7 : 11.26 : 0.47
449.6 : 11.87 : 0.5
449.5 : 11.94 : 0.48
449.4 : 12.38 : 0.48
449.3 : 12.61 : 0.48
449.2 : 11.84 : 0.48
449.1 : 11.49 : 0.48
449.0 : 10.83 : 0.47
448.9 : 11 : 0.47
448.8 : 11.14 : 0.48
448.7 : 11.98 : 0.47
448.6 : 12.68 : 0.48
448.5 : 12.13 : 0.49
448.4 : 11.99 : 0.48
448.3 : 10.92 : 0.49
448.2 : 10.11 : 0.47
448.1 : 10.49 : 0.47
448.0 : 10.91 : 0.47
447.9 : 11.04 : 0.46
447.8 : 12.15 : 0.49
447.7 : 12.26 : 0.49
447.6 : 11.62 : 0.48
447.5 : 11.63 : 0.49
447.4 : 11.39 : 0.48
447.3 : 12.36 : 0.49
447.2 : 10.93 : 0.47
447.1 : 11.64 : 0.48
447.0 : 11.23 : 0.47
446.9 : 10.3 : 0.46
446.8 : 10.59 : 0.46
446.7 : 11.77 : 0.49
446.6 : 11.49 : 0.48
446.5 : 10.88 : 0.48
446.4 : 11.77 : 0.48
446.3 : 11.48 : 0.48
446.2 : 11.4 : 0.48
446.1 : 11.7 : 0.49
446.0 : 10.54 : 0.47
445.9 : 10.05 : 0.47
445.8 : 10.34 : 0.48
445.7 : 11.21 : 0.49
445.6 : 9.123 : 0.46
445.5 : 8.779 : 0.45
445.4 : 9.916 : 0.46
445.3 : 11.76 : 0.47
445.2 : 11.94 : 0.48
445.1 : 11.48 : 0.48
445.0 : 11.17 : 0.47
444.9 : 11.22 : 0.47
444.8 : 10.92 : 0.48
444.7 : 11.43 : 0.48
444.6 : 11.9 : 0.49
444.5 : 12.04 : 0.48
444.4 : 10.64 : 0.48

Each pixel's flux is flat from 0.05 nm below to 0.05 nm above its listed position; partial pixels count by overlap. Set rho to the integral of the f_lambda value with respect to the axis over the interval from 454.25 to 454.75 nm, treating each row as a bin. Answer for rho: 5.8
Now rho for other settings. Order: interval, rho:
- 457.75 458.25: 5.7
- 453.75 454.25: 6.0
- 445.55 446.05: 5.1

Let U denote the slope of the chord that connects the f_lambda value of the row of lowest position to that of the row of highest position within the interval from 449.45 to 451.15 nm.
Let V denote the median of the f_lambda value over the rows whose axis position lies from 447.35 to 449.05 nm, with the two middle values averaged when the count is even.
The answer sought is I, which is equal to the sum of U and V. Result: 11.1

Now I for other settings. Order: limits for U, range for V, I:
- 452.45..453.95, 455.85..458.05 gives 12.6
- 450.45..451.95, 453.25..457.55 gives 11.5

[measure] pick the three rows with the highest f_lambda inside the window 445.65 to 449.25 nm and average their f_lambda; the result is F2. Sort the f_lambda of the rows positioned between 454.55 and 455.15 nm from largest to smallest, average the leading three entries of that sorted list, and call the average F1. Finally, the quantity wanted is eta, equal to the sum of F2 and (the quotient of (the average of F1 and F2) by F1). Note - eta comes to 13.5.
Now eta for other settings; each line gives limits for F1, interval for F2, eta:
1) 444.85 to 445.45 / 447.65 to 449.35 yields 13.6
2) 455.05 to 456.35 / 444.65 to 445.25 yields 12.6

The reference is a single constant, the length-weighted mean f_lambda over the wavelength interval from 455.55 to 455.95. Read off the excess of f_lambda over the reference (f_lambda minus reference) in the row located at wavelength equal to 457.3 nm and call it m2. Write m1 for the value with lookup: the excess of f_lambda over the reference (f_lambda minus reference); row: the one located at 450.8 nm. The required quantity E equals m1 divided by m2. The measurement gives 8.6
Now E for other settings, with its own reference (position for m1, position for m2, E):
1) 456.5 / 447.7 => -5.5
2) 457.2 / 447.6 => 1.8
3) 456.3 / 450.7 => -8.2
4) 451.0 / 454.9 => -0.3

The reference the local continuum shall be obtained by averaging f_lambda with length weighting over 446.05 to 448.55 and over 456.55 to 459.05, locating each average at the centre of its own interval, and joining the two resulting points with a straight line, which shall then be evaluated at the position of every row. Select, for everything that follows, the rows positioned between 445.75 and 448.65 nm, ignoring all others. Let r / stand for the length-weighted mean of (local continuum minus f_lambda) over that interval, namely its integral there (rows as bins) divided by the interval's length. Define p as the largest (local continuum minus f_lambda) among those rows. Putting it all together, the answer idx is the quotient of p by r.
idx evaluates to 21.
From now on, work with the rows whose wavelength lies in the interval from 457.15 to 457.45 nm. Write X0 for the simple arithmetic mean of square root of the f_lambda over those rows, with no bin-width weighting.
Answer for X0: 3.45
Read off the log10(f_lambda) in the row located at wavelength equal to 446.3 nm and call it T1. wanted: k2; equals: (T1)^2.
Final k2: 1.12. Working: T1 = 1.06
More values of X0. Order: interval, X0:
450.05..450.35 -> 3.33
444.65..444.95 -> 3.34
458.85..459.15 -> 3.43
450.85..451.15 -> 3.46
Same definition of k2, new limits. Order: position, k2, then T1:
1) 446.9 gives 1.03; 1.01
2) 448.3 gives 1.08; 1.04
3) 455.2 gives 1.11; 1.06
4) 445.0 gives 1.10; 1.05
